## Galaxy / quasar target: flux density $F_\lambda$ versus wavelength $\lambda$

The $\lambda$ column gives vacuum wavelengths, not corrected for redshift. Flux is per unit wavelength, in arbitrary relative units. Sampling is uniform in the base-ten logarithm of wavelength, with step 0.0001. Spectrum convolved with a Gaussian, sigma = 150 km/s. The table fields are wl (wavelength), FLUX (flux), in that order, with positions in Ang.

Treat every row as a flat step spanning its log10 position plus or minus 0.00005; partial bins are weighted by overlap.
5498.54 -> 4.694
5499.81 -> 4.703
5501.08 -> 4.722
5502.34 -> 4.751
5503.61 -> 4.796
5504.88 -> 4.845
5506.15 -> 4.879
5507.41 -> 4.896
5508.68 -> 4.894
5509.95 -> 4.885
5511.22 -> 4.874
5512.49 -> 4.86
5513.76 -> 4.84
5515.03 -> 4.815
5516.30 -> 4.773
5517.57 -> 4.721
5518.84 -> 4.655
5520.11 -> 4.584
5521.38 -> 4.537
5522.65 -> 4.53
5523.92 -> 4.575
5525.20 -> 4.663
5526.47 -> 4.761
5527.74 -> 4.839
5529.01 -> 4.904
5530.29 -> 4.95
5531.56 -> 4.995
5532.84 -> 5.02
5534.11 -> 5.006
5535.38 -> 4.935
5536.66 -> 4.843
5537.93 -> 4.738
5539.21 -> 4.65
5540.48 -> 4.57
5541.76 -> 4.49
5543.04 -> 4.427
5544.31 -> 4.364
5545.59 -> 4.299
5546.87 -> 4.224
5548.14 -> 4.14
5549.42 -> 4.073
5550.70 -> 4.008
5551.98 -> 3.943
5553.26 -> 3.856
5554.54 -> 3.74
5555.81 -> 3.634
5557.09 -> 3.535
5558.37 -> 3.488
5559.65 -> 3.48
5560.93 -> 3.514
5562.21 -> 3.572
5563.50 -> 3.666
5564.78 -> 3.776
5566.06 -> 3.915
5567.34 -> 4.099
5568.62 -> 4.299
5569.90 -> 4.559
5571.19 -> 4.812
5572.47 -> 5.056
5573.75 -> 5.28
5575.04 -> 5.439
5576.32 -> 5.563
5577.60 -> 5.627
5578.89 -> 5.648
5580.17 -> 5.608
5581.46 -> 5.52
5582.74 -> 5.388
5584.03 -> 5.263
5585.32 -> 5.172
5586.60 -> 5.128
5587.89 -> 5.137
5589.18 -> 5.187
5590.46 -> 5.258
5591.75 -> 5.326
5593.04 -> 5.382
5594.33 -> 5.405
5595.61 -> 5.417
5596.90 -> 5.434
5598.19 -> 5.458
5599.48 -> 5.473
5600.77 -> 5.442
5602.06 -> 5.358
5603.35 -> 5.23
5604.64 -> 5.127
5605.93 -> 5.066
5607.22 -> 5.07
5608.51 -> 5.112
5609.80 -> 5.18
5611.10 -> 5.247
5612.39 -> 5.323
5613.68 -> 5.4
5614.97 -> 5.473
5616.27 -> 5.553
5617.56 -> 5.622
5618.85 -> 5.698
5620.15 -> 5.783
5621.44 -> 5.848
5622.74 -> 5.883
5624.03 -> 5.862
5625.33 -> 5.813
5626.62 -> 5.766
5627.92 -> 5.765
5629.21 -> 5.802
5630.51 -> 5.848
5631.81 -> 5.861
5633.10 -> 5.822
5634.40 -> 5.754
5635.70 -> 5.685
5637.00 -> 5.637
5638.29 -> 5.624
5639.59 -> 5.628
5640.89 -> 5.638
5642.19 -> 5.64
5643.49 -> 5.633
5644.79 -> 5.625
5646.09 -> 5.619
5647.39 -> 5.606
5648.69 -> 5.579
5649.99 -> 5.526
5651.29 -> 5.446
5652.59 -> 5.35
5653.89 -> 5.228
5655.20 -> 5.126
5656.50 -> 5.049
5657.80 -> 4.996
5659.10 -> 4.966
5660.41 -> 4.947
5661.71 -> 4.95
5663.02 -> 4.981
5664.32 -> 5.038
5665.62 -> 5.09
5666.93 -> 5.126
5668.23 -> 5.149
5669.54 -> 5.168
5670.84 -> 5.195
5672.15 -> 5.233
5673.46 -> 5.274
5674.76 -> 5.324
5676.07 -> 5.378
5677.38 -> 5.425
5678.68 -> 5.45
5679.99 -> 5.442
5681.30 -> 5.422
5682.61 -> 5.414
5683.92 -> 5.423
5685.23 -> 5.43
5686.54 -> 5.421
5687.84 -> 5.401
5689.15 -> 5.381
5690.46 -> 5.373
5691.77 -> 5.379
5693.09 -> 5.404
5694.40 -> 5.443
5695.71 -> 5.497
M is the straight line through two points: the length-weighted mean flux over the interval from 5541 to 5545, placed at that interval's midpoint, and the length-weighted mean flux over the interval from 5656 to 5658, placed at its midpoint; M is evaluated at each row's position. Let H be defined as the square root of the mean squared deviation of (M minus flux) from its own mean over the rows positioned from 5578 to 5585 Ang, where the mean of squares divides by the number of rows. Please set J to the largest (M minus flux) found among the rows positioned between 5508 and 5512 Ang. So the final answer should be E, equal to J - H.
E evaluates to -0.77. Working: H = 0.15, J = -0.62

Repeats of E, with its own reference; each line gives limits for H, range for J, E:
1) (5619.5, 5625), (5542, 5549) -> 0.28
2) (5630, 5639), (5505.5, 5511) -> -0.74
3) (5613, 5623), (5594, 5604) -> -0.63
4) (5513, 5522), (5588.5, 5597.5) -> -0.64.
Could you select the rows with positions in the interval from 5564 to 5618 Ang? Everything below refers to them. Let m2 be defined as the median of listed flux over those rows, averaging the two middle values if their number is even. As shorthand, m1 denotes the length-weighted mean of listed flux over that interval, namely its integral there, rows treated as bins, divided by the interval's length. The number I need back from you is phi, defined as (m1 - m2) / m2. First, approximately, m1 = 5.18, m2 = 5.3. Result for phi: -0.023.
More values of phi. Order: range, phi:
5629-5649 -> 0.009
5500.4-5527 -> -0.004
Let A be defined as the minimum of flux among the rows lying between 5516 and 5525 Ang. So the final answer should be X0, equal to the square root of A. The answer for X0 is 2.13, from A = 4.53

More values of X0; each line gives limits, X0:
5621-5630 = 2.40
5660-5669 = 2.22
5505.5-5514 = 2.20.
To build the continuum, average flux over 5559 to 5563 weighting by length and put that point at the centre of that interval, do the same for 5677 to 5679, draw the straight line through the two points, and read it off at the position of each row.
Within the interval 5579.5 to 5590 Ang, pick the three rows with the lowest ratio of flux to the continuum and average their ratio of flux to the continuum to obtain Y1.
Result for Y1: 1.30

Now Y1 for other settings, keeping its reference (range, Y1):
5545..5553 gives 1.20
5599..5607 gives 1.21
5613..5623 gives 1.24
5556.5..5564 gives 1.00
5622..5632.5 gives 1.25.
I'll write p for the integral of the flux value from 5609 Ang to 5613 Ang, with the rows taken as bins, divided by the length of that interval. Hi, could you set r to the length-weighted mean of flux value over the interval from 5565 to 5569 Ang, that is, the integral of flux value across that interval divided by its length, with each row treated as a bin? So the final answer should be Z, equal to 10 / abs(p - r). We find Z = 9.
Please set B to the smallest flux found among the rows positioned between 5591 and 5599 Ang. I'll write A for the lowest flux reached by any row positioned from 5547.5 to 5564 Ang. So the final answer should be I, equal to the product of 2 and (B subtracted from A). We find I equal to -3.7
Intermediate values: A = 3.48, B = 5.326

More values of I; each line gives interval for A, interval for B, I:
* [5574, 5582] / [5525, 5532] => 1.6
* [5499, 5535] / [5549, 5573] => 2.1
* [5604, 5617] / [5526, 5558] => 3.1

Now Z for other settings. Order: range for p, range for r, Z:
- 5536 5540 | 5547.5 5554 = 14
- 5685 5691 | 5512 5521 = 15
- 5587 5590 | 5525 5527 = 23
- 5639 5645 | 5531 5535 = 16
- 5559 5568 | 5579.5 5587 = 6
